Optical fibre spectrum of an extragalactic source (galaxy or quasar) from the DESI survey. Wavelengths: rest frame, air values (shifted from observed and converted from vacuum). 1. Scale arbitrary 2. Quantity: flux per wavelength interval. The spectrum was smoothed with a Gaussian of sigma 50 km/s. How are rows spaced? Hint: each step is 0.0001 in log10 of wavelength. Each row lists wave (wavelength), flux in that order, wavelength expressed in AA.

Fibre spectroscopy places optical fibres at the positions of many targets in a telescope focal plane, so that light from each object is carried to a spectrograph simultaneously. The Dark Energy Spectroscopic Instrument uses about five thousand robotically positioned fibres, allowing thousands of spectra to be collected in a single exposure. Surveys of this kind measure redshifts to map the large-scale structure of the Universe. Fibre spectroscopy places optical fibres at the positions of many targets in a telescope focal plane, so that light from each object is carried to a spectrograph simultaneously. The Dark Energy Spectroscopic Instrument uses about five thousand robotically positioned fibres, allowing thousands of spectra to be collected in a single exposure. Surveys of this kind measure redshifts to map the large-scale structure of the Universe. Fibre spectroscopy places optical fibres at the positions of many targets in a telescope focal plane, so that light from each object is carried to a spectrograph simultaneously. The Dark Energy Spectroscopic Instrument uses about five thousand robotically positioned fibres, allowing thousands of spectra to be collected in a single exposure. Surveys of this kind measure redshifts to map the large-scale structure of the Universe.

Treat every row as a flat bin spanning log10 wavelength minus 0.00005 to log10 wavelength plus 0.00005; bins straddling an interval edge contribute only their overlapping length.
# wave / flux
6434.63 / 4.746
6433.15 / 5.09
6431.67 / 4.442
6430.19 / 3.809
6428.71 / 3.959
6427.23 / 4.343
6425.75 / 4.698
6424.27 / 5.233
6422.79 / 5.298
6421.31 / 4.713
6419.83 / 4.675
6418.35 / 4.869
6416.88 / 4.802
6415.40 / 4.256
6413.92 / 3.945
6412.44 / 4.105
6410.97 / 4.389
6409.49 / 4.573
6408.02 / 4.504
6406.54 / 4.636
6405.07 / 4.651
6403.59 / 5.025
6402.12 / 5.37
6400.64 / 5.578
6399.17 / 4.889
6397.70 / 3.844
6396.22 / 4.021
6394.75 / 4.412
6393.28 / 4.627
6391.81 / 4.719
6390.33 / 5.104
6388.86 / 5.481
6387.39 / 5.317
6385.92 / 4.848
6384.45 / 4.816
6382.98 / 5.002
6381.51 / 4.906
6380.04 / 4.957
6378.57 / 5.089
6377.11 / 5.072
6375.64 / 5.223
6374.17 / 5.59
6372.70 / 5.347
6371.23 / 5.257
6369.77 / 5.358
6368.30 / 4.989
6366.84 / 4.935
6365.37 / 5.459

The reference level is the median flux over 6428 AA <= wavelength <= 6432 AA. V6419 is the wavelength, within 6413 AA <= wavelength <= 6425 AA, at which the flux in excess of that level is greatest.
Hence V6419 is 6422.79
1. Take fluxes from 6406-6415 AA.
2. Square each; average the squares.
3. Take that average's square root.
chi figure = 4.37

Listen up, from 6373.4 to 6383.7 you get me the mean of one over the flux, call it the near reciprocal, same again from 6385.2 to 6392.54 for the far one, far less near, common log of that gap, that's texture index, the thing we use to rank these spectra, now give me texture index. -2.9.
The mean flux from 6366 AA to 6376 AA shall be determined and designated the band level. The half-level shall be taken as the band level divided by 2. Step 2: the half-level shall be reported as 2.62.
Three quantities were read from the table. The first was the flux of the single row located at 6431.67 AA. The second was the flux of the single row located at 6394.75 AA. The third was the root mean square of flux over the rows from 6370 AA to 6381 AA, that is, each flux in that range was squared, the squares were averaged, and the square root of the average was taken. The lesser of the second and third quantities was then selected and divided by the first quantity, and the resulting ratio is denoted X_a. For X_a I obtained 0.99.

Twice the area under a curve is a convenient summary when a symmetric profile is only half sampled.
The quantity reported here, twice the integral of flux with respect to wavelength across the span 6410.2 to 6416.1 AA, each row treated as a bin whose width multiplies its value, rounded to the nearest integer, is 49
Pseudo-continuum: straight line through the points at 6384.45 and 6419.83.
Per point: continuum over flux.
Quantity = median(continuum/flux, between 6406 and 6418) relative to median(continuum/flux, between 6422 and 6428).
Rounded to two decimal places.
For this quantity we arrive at 1.13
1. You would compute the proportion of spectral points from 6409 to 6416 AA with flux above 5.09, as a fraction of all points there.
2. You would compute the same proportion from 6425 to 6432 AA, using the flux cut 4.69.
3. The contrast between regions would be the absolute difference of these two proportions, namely 0.20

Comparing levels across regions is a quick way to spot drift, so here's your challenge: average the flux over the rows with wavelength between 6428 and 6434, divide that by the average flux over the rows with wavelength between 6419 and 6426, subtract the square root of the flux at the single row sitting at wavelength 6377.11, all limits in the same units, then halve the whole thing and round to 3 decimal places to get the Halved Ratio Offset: -0.687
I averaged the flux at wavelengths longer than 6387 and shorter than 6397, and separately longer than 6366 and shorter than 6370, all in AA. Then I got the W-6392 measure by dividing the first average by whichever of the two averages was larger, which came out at 0.94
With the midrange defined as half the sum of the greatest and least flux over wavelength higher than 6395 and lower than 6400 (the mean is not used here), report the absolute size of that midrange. 4.4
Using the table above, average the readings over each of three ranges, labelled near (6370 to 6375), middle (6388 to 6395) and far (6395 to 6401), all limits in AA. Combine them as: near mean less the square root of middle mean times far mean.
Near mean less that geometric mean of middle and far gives 0.7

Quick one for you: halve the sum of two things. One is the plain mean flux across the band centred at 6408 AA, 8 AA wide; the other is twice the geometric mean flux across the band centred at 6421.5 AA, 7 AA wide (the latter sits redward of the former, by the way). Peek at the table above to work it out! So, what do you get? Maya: 7.23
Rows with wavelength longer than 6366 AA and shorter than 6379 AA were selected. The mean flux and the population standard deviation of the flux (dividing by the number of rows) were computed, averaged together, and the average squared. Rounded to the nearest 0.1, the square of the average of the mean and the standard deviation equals 7.3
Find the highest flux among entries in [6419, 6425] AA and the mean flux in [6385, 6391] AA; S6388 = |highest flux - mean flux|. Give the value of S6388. 0.1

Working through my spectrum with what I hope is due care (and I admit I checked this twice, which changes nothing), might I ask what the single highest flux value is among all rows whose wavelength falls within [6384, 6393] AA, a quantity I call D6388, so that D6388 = 5.481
